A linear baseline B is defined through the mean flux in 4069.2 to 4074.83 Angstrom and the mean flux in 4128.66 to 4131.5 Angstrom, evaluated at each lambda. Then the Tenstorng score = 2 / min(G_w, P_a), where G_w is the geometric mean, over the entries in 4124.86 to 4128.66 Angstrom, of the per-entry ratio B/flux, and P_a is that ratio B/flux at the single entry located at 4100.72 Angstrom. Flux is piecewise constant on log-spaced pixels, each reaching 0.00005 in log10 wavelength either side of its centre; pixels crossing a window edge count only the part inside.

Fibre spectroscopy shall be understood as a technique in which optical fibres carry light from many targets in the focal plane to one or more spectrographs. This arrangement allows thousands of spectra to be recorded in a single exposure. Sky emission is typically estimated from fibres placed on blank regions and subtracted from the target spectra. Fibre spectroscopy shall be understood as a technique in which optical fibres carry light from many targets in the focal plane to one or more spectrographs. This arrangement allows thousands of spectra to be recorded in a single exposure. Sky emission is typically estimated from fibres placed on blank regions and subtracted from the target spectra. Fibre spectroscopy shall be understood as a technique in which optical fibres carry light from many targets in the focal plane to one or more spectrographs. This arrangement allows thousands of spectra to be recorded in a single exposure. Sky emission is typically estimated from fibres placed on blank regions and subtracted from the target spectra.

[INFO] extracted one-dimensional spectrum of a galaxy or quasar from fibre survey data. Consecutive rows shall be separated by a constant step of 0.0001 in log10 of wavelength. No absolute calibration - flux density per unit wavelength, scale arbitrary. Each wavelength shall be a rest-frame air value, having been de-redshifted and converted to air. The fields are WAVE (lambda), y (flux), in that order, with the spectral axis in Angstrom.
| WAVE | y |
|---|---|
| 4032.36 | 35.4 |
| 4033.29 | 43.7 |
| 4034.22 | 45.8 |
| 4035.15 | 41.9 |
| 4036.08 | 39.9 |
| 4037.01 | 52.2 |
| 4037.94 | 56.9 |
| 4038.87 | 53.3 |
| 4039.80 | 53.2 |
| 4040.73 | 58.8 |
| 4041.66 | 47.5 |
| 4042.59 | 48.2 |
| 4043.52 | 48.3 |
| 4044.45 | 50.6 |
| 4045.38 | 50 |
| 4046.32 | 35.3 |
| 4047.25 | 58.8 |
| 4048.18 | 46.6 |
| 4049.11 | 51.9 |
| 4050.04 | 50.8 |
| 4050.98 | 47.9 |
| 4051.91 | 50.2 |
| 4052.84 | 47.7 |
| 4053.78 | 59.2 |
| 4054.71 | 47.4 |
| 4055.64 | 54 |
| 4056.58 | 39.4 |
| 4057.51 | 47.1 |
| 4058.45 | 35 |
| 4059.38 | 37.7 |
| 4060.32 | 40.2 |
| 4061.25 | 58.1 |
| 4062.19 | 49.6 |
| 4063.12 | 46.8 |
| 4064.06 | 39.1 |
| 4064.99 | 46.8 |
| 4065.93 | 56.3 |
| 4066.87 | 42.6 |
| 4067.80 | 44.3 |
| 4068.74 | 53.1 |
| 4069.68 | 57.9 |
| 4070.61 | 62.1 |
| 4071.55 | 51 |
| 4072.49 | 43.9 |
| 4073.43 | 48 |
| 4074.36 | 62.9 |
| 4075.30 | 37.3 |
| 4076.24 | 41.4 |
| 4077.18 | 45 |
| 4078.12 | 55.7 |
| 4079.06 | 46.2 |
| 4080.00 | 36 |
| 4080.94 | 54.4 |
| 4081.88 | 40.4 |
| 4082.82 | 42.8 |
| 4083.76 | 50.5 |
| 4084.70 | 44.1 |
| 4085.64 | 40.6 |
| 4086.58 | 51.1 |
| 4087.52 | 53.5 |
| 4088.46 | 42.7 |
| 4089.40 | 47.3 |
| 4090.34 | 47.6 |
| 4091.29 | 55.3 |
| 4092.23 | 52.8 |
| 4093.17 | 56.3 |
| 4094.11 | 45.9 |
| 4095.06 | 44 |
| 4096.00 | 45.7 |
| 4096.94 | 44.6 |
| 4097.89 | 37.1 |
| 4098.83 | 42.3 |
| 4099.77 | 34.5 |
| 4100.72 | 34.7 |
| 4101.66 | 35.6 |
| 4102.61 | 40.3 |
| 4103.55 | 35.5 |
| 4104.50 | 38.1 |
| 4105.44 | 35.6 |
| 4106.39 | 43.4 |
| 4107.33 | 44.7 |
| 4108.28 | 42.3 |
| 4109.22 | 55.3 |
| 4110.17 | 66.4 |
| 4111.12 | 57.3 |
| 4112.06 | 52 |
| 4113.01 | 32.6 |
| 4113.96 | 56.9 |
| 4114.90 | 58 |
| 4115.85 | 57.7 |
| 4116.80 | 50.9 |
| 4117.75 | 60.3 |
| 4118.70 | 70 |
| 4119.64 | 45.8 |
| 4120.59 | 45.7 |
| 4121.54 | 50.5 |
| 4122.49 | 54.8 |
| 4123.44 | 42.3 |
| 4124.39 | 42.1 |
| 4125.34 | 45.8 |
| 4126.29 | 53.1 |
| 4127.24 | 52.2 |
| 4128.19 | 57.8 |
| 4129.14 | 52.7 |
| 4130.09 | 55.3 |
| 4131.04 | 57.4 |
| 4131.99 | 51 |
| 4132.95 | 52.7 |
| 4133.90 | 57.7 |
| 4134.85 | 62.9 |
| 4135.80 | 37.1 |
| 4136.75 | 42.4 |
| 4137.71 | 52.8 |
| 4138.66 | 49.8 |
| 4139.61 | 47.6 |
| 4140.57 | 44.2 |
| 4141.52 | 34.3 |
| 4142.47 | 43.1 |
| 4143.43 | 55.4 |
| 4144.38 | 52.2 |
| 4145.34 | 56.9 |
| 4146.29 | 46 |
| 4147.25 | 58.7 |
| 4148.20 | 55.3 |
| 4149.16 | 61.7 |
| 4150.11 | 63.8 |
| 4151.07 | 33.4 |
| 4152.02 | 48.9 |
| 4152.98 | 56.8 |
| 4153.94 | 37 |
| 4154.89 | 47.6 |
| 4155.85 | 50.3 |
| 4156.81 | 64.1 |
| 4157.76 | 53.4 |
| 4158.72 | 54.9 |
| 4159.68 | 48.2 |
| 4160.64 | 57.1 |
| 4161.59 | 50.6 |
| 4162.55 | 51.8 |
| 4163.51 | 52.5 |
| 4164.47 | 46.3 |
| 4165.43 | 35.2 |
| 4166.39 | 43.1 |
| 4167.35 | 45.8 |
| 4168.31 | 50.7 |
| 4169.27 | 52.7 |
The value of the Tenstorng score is 1.89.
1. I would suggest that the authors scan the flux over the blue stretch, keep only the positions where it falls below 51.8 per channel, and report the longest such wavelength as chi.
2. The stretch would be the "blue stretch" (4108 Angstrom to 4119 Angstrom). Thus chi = 4116.80 Angstrom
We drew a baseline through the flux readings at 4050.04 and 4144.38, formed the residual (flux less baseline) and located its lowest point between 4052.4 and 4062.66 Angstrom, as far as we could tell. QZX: 4058.45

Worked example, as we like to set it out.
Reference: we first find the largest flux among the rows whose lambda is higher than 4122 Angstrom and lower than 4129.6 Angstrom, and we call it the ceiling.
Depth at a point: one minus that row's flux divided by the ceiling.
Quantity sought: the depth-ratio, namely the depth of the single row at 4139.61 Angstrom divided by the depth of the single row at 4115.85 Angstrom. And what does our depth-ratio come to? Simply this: 102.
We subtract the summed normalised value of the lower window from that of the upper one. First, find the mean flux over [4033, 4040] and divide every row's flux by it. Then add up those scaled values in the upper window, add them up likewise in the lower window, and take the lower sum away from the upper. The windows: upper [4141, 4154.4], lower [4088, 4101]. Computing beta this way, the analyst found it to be 1.5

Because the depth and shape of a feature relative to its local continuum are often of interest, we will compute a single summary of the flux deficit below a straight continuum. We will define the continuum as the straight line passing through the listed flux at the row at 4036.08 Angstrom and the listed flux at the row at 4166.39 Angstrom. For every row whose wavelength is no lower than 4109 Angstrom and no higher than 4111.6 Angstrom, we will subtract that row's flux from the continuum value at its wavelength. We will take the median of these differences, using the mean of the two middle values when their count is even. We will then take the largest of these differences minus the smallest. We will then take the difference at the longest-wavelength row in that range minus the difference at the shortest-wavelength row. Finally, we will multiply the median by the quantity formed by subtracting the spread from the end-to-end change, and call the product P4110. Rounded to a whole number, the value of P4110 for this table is 203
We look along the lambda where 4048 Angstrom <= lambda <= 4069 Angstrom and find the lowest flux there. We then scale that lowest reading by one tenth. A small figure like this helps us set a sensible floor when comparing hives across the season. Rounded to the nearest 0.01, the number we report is 3.50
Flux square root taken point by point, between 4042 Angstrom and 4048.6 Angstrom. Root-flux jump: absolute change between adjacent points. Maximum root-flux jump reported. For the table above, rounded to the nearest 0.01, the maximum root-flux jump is 1.73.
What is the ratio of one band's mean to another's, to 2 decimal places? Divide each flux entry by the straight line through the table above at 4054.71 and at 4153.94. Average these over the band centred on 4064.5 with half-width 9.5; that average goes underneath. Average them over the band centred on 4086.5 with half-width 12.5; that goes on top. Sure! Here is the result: 1.03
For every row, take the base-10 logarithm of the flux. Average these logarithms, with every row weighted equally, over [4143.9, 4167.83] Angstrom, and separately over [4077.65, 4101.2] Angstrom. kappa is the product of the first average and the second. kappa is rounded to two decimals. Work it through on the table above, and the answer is 2.82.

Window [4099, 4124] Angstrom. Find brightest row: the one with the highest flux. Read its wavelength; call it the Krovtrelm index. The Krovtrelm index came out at 4118.70 Angstrom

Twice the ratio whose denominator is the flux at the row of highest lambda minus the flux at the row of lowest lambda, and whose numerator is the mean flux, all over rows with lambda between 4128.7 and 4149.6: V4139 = 11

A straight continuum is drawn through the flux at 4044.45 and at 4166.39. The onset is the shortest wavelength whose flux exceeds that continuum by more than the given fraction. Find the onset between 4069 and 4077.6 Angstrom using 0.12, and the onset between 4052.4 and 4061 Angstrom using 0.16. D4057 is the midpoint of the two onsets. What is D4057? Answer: 4061.7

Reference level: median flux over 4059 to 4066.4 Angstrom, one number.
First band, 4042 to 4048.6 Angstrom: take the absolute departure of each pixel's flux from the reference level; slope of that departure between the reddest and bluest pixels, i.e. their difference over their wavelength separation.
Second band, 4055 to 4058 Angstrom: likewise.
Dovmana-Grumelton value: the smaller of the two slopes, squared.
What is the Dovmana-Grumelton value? 14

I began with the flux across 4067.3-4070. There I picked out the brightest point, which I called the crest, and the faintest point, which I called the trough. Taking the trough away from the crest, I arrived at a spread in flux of 14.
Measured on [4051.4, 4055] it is 12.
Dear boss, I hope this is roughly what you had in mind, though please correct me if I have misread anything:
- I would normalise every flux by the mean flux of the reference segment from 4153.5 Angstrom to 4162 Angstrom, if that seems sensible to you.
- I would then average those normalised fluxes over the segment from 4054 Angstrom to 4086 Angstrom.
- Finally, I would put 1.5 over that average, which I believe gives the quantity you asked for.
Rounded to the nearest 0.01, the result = 1.64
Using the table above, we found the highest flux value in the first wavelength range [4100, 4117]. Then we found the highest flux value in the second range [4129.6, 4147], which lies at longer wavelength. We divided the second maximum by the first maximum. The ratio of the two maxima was 0.95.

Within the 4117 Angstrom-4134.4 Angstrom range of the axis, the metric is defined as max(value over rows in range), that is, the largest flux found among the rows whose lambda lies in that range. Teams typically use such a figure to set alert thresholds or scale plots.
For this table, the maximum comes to 70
